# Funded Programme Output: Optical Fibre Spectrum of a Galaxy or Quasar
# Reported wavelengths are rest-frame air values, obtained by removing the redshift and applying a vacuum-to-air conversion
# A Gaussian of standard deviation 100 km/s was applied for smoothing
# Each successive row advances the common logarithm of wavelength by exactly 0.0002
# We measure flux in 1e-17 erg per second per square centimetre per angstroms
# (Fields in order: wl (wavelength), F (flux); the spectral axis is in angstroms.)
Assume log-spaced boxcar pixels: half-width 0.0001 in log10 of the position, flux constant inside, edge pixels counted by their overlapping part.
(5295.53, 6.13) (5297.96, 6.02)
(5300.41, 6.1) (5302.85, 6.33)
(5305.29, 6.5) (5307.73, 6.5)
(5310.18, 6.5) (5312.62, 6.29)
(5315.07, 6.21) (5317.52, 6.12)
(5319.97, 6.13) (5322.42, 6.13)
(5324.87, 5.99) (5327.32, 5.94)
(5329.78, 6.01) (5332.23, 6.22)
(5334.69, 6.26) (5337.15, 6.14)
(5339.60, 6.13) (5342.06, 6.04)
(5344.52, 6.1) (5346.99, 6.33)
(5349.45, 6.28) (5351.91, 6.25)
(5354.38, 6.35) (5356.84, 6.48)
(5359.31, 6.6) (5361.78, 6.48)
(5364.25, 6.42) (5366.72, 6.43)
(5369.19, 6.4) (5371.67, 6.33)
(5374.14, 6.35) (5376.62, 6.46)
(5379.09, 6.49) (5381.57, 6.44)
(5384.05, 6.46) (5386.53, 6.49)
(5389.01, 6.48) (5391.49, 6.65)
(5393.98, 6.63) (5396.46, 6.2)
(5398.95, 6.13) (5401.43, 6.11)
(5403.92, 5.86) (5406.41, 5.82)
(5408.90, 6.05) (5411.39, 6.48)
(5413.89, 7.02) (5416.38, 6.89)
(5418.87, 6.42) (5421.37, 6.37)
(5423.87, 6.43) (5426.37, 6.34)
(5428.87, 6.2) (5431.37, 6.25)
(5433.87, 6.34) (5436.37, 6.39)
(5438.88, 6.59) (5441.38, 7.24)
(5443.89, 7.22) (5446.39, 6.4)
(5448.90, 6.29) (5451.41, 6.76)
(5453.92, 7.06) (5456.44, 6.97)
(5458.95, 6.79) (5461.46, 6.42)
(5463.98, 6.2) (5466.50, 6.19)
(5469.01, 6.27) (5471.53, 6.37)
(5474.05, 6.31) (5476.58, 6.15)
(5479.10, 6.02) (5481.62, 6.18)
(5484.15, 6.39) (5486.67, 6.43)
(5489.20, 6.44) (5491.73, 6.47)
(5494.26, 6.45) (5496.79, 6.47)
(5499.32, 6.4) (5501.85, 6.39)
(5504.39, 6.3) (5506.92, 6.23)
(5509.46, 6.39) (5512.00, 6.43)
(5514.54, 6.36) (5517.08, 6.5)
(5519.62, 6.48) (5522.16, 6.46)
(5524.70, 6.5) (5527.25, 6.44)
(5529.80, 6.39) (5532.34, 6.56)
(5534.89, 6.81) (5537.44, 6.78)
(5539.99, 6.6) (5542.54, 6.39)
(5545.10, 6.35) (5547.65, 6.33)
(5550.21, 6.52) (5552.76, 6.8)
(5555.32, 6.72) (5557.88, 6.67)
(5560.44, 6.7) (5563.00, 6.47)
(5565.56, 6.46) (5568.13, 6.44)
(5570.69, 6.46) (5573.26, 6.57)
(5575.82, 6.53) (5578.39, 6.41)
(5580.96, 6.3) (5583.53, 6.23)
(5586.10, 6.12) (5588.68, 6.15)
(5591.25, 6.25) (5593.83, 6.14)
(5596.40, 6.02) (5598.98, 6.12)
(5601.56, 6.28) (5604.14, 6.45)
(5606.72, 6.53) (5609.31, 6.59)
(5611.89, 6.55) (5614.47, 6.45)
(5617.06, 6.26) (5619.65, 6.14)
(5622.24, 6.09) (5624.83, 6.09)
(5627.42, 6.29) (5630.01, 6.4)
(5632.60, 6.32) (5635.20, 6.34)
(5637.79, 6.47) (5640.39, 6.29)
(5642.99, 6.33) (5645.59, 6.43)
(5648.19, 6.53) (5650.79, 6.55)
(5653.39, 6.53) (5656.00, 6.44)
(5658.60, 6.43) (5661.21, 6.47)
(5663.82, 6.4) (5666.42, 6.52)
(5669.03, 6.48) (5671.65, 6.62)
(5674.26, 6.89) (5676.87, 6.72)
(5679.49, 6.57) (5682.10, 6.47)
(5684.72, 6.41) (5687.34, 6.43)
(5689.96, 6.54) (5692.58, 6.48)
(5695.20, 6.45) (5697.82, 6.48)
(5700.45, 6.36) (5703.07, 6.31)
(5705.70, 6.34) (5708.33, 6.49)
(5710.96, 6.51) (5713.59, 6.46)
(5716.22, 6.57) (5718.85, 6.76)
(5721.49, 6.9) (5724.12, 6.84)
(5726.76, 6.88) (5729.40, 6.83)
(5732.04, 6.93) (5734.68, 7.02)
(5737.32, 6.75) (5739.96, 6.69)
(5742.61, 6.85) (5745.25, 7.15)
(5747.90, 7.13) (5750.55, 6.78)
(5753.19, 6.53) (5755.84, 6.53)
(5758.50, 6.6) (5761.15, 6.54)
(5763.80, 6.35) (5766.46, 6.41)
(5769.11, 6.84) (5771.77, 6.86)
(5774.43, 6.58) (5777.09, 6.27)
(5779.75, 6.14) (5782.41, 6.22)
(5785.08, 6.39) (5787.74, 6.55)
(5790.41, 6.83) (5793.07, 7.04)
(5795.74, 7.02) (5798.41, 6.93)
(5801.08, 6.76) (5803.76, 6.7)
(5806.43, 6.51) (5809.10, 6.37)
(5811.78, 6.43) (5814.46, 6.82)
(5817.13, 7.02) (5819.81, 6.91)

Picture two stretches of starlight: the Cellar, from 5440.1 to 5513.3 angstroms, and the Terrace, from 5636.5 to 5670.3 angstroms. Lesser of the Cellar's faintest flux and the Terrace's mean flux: 6.02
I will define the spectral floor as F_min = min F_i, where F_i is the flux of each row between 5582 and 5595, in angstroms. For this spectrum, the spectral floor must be 6.12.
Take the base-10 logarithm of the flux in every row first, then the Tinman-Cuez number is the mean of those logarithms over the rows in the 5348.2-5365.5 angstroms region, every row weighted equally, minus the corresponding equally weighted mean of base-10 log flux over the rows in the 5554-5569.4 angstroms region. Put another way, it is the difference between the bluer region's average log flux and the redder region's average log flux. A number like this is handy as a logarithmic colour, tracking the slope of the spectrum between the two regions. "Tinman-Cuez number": -0.011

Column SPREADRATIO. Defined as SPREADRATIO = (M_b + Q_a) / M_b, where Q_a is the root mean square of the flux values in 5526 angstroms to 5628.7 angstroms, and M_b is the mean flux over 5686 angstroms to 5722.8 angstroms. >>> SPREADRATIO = 1.99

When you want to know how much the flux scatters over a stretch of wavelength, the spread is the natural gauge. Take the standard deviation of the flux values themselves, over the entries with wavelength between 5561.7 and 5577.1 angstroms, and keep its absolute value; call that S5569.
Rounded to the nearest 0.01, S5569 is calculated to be 0.05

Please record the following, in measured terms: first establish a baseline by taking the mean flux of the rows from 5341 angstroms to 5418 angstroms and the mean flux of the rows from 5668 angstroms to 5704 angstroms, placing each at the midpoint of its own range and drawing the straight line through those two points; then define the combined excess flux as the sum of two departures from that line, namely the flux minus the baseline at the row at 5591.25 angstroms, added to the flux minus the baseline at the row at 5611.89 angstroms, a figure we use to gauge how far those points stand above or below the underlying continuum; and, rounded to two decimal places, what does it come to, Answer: -0.15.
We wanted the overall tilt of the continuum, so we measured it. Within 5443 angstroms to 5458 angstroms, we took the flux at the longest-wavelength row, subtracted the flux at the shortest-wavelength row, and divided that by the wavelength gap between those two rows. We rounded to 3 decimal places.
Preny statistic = -0.020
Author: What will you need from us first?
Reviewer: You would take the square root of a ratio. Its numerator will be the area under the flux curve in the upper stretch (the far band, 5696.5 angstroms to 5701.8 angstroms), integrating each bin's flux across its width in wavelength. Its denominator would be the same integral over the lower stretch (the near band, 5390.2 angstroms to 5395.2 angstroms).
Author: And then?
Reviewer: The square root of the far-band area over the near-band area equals 1.01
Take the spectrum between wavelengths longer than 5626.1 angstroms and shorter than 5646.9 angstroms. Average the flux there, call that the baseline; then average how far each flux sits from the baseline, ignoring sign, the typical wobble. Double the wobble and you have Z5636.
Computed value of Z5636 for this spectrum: 0.11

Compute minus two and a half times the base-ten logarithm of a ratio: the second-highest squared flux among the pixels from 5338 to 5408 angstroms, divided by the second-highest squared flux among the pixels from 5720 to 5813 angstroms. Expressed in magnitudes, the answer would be 0.16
